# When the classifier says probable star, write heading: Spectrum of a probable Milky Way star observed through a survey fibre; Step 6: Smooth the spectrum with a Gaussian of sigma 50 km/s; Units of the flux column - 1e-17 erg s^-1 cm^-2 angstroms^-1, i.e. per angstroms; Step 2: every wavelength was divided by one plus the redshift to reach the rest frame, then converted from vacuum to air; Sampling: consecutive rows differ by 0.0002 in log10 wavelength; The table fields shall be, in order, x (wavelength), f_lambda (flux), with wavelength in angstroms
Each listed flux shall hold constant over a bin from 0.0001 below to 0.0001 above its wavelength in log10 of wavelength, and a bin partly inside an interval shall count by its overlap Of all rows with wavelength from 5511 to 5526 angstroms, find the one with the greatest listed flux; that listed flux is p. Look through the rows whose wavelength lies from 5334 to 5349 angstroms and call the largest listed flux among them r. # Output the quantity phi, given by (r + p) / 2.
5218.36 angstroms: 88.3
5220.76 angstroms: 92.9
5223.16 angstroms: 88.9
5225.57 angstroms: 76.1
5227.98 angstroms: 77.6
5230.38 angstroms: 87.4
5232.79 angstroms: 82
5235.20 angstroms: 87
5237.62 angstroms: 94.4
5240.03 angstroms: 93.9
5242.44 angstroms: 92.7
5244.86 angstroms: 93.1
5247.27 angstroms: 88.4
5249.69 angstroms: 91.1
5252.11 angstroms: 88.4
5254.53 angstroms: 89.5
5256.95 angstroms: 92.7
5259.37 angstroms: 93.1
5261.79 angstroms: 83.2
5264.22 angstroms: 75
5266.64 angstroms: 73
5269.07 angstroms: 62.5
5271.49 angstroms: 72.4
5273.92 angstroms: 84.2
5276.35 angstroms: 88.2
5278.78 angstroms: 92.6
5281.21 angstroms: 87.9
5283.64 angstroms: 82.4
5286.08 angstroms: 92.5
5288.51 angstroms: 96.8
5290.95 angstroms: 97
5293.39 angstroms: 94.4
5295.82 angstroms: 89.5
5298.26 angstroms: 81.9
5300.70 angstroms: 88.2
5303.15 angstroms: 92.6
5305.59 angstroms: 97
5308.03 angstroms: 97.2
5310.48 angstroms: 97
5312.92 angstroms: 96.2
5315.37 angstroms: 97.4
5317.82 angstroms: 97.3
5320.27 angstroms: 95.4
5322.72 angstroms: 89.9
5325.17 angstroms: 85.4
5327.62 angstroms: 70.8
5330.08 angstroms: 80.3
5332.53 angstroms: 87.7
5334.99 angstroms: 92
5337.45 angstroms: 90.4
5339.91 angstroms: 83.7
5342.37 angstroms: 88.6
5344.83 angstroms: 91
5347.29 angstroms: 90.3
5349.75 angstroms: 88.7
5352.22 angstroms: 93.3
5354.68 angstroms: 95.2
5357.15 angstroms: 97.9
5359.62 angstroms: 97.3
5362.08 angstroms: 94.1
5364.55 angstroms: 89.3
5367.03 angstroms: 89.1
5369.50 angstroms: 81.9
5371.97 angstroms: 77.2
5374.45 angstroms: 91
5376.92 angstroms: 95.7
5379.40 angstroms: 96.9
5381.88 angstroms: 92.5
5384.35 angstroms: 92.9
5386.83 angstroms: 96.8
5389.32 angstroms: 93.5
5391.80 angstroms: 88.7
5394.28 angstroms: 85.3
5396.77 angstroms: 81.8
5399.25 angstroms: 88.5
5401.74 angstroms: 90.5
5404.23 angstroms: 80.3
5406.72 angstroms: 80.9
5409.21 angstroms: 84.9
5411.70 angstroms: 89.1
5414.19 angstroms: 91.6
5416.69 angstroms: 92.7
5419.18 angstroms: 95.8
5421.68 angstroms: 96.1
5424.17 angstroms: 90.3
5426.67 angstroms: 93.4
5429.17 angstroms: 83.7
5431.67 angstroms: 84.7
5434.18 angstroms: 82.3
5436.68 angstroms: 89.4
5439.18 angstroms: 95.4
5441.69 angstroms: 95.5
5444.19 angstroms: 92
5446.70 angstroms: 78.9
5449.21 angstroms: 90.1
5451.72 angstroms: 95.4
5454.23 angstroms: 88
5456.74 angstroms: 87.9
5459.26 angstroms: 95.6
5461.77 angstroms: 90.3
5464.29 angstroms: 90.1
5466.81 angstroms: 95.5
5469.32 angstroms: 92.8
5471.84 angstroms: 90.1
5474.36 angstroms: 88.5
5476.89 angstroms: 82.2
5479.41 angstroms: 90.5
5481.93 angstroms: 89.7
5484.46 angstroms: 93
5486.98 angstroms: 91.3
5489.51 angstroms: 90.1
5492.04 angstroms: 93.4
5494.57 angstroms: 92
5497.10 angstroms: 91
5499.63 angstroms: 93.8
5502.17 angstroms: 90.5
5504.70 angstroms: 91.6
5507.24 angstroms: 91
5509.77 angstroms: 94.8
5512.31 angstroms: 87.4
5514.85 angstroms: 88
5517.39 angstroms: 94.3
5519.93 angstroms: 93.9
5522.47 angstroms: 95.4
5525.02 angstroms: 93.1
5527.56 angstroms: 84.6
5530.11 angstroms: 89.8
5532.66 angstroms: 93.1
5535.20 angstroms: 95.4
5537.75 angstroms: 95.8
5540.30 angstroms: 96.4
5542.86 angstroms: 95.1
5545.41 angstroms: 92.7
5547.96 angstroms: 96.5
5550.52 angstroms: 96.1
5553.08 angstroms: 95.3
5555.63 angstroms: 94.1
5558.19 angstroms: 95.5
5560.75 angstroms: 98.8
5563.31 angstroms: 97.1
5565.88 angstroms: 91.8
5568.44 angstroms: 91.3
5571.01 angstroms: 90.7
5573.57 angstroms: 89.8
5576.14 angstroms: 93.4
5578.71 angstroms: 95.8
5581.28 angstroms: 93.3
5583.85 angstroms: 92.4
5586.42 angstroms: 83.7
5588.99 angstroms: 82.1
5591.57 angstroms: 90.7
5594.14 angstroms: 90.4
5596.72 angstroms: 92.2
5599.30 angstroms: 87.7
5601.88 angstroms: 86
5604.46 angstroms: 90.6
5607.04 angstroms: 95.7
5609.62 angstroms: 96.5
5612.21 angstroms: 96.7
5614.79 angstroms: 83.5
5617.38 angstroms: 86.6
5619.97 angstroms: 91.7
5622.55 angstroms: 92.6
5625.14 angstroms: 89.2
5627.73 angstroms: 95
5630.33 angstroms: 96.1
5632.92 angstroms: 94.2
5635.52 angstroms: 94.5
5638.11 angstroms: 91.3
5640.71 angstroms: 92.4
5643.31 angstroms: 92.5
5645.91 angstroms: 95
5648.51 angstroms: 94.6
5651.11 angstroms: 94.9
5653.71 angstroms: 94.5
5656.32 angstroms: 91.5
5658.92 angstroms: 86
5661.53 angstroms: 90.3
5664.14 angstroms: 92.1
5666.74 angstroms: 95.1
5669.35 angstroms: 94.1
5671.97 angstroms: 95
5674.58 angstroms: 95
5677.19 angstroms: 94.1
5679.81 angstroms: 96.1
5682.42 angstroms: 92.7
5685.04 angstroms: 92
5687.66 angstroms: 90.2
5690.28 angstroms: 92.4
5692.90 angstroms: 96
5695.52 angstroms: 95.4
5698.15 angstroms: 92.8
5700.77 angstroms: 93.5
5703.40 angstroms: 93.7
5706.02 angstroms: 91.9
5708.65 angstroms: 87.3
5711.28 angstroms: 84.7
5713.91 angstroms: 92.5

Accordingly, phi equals 93.7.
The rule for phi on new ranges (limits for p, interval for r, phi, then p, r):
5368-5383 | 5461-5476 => 96.2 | 96.9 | 95.5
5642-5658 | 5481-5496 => 94.2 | 95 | 93.4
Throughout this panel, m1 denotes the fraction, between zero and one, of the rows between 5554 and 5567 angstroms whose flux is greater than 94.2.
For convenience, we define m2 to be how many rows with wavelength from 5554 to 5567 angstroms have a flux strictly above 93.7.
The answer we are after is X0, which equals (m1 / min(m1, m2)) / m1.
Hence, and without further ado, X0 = 1.7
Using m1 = 0.60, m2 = 4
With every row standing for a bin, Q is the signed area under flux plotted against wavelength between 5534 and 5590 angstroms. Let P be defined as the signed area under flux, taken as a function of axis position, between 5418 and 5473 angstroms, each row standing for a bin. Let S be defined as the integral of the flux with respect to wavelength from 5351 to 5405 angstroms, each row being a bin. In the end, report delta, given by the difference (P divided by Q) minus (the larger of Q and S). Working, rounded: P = 4983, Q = 5229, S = 4888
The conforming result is -5228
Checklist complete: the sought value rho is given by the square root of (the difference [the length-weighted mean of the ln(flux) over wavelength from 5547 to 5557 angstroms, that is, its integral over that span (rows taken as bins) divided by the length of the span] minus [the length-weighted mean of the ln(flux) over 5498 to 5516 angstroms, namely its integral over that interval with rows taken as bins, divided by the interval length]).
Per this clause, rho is 0.218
